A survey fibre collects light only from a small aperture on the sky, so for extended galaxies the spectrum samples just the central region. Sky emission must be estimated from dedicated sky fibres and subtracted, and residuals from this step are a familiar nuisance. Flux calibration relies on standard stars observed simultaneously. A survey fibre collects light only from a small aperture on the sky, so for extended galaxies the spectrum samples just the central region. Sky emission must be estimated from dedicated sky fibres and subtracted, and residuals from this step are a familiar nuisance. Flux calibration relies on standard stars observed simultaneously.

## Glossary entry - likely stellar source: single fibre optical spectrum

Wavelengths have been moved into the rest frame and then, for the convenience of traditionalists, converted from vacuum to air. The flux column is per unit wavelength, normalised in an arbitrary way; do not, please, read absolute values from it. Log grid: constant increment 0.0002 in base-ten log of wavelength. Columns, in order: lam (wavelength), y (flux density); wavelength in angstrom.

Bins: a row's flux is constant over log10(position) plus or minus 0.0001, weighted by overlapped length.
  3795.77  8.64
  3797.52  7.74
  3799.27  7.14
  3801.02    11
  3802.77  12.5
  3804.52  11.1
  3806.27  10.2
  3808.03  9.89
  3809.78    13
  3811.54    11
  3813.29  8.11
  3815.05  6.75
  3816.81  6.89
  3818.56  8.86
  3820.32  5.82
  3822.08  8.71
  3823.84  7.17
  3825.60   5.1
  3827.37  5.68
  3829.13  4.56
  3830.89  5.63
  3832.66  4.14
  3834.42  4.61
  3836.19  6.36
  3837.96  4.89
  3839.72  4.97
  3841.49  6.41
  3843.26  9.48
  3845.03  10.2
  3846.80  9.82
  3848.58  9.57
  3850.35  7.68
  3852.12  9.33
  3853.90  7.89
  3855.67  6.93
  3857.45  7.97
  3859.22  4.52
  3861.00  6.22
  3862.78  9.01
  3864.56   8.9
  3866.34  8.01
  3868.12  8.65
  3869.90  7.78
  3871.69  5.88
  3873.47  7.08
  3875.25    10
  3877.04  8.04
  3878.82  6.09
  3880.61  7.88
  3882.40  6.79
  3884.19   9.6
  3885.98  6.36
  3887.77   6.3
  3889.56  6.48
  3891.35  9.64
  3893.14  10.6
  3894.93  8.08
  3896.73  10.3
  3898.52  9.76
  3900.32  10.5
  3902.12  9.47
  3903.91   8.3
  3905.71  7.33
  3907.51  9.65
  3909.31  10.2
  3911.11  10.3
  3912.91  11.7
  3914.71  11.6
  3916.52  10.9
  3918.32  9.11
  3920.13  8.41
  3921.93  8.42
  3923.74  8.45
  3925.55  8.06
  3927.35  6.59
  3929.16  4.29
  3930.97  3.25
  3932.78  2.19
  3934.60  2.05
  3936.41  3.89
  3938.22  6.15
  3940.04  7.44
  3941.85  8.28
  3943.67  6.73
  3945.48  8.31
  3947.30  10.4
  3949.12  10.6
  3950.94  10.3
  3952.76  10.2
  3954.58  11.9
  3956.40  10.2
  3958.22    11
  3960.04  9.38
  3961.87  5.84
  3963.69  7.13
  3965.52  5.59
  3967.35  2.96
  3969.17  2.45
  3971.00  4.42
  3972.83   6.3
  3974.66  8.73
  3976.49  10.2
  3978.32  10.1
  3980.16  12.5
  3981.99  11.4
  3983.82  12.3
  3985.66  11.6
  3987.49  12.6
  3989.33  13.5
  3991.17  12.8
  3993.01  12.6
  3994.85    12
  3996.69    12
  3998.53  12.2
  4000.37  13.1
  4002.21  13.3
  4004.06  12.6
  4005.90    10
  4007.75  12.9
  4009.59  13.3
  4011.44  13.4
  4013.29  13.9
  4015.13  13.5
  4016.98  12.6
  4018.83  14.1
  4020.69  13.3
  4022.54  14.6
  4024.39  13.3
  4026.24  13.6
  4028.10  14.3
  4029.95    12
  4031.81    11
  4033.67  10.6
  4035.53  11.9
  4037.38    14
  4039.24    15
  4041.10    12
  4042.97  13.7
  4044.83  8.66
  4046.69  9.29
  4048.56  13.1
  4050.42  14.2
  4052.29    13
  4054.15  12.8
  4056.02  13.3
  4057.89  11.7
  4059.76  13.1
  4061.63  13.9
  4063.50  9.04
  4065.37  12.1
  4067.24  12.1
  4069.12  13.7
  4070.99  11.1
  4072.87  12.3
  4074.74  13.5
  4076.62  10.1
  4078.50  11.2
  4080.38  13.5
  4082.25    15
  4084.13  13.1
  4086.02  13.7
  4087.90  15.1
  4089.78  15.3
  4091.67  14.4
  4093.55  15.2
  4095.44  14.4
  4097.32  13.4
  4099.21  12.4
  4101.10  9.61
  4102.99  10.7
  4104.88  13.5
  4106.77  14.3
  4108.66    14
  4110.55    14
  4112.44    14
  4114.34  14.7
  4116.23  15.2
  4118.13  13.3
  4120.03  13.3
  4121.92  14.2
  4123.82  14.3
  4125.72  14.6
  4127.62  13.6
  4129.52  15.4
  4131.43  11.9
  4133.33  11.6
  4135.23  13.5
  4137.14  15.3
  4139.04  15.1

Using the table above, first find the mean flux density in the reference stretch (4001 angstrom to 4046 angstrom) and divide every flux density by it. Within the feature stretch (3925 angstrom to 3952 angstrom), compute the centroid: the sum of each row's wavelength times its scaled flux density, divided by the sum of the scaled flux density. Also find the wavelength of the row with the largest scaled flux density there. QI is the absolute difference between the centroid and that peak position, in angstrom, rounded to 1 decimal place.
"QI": 8.7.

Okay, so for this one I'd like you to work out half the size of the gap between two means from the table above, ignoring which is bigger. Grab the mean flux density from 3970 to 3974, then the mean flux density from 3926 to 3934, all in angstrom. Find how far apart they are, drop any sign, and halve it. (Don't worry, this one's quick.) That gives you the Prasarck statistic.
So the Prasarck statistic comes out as 0.64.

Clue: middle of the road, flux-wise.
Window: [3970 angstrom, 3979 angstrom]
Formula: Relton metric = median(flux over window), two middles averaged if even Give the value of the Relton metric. 9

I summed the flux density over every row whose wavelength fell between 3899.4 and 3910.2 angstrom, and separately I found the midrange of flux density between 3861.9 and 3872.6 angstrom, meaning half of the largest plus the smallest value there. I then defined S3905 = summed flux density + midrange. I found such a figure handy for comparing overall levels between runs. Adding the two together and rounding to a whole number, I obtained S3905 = 63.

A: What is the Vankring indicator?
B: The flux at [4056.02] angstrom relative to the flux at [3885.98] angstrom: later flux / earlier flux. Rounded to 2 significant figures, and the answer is 2.1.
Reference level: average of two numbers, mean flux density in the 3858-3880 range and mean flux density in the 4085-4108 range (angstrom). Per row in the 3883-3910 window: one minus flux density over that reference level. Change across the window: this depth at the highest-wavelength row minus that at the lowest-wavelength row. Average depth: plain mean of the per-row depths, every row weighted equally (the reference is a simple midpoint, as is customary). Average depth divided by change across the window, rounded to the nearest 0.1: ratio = -2.8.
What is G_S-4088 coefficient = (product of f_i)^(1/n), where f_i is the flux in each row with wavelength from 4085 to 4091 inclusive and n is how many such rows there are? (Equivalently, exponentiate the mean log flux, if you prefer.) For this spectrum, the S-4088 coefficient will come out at 15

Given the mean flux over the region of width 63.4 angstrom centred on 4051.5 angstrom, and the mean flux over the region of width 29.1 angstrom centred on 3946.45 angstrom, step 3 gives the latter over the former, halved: 0.32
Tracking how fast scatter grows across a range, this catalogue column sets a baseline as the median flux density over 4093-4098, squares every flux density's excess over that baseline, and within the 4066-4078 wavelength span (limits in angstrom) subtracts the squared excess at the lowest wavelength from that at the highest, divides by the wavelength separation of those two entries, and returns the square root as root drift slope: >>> 1.2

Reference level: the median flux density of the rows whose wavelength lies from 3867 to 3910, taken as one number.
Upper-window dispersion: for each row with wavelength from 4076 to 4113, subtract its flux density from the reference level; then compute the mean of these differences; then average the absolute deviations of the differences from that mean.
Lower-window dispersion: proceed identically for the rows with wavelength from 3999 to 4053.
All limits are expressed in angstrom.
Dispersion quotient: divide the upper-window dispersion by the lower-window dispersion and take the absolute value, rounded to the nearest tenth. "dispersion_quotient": 1.1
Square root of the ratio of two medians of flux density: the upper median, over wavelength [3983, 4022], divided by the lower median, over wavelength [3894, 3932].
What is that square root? 1.19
